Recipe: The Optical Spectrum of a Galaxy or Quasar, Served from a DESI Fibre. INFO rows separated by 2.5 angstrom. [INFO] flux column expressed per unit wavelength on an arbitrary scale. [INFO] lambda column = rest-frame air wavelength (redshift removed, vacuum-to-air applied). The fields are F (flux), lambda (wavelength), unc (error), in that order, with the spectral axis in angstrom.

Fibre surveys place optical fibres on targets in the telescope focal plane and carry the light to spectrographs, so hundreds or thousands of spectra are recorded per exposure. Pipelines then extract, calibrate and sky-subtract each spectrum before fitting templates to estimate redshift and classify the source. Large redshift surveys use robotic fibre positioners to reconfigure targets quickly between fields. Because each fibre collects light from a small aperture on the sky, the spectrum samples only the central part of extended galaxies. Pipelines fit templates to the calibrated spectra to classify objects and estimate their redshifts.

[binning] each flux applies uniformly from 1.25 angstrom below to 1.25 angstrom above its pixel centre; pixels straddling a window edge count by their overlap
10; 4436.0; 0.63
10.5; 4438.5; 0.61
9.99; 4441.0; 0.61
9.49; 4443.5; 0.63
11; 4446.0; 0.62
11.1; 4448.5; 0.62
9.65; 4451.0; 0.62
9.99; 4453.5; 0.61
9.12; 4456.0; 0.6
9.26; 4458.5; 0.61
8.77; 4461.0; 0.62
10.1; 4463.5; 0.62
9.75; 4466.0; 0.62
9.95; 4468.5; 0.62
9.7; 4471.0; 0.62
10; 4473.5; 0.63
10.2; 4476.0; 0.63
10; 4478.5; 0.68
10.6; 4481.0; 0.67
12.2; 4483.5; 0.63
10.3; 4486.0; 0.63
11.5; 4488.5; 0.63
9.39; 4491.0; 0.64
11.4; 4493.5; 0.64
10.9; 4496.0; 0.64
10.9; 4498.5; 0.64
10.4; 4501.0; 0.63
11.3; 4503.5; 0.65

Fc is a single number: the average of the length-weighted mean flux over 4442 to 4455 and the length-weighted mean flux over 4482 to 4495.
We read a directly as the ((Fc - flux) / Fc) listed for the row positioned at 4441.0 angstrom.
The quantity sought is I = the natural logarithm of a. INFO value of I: -2.9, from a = 0.06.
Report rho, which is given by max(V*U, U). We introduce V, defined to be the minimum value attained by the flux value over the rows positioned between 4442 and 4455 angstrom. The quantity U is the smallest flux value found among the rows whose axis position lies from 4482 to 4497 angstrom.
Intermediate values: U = 9.39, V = 9.49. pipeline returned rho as 89.1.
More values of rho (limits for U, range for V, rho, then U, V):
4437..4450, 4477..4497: 89.1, 9.49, 9.39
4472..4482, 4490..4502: 93.9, 10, 9.39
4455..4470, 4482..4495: 82.4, 8.77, 9.39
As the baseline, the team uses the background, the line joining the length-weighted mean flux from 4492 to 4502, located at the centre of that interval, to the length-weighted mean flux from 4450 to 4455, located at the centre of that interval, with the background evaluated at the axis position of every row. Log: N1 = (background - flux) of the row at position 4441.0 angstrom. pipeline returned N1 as -0.5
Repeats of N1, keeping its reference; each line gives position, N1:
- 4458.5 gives 0.7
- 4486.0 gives 0.3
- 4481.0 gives -0.1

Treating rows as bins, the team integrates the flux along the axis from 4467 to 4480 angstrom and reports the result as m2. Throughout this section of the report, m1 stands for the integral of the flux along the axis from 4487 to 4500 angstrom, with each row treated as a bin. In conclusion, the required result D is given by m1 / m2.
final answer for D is 1.08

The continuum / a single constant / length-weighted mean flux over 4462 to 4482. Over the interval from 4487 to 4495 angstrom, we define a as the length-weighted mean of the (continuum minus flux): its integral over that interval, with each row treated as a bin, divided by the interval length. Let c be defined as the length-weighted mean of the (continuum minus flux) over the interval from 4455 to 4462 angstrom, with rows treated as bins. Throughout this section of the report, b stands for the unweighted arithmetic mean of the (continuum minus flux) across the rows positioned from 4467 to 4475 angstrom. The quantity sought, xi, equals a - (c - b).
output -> -1.6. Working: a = -0.74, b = 0.1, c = 1.0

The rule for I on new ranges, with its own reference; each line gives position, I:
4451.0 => -2.4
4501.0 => -4.0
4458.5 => -2.1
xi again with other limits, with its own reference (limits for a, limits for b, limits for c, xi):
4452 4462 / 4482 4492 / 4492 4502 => 0.7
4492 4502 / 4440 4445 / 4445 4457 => -0.4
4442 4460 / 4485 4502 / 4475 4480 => -0.5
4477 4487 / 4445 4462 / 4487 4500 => 0.2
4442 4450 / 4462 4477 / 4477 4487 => 0.4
